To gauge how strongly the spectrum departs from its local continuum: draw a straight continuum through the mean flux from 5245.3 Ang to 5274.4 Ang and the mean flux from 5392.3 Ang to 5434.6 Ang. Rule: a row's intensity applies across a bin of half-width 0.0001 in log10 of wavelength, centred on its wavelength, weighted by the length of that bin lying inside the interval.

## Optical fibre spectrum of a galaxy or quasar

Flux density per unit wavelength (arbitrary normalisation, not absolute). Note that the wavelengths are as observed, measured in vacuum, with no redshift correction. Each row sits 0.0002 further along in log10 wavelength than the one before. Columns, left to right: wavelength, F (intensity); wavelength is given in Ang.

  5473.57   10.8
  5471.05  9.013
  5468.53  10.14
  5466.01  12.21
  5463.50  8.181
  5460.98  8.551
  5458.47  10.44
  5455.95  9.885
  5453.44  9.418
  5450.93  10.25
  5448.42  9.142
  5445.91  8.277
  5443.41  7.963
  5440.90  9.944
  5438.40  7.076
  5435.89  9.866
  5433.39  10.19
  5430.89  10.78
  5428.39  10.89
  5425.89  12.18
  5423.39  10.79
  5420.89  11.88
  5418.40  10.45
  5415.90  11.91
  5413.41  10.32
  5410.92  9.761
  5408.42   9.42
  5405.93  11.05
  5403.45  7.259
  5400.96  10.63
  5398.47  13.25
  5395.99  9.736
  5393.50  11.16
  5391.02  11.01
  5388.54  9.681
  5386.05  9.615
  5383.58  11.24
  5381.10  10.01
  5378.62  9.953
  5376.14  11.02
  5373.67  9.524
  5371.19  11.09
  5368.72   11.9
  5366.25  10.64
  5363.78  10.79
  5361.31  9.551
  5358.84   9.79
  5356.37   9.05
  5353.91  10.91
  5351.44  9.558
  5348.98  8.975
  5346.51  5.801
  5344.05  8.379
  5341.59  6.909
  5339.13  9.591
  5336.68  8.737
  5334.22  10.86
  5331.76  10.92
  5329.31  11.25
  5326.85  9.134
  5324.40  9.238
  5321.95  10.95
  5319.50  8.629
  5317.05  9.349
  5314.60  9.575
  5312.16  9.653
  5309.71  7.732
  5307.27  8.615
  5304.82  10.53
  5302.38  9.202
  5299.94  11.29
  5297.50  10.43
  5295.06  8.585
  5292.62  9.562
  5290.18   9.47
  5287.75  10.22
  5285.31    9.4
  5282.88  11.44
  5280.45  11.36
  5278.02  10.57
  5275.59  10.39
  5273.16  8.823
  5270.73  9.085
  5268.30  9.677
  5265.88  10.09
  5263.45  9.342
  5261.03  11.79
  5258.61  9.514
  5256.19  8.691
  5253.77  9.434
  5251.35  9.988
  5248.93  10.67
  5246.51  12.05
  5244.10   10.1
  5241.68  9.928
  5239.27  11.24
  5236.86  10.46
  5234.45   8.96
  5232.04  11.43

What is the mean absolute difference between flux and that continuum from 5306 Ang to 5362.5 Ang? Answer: 1.32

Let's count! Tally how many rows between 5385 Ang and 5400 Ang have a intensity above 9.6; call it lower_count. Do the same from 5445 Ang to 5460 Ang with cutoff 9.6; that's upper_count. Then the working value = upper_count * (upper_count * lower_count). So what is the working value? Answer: 54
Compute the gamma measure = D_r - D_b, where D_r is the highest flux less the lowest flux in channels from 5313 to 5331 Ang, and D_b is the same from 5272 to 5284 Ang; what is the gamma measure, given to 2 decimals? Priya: 0.00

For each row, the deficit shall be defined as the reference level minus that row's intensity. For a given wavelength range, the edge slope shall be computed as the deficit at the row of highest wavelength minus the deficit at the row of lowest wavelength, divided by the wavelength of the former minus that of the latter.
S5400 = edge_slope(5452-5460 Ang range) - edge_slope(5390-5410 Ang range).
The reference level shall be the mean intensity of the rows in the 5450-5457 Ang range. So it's -0.29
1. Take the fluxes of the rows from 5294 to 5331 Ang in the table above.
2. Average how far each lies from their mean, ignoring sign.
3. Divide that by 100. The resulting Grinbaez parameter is 0.0086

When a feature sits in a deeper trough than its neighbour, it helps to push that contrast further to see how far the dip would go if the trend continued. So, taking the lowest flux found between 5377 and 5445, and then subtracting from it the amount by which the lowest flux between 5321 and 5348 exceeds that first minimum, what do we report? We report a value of 8.4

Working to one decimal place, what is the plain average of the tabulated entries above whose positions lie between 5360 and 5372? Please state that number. 10.8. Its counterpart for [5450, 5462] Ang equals 9.7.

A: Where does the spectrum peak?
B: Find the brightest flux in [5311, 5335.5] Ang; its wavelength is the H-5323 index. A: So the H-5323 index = 5329.31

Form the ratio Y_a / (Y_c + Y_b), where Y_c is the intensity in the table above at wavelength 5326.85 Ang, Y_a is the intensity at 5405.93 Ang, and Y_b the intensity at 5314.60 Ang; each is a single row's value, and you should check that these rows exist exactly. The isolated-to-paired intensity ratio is 0.59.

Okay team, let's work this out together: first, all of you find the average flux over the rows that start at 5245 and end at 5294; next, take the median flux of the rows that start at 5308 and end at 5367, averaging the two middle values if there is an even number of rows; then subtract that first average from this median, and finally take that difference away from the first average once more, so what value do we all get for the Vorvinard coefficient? 10.6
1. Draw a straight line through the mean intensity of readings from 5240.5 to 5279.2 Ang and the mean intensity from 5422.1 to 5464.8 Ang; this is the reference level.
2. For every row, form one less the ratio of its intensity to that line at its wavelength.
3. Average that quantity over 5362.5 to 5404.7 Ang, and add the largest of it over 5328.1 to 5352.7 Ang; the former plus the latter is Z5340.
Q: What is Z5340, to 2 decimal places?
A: 0.33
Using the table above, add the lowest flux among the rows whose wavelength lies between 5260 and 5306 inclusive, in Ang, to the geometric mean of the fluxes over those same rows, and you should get 18.6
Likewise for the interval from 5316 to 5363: 15.0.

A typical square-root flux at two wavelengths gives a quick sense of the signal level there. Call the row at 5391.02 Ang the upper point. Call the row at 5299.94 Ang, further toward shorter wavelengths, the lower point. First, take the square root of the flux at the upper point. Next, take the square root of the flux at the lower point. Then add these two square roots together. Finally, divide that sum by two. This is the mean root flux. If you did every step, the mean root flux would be 3.34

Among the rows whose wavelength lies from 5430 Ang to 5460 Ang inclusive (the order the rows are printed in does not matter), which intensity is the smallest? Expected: 7.076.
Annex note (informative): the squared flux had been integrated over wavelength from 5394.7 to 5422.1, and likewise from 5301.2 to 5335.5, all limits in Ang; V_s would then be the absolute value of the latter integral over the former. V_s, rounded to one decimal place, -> 1.1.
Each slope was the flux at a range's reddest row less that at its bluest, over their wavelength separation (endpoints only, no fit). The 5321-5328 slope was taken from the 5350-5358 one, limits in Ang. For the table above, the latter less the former 0.27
